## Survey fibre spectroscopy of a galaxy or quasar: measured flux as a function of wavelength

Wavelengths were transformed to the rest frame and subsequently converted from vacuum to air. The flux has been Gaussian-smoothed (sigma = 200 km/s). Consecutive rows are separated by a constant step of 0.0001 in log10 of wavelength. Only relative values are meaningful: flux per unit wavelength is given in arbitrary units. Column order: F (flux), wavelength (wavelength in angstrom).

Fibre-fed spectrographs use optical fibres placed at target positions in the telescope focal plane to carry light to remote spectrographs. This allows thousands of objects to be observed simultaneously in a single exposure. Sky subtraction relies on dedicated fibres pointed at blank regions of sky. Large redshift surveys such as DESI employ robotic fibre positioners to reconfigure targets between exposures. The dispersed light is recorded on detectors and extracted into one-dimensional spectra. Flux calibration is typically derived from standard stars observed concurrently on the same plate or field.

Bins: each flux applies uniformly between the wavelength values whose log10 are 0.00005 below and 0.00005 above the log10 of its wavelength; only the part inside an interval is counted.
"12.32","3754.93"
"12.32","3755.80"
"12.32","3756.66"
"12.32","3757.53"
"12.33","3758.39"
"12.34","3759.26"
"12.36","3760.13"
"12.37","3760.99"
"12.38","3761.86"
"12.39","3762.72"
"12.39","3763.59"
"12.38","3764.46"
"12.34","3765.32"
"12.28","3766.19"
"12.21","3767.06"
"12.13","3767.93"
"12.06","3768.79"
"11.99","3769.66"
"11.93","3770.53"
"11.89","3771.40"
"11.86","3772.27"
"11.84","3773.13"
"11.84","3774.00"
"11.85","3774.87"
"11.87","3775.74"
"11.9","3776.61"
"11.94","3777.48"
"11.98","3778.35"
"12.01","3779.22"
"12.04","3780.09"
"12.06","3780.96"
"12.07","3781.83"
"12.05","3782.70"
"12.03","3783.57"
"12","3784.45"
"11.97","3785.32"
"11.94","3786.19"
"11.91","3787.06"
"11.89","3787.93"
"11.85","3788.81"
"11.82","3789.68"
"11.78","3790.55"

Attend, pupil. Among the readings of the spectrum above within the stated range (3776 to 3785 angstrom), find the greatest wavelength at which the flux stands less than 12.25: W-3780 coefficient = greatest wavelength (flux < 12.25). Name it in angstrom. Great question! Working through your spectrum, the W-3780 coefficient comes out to 3784.45 angstrom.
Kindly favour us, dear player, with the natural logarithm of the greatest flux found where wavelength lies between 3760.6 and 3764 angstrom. 2.52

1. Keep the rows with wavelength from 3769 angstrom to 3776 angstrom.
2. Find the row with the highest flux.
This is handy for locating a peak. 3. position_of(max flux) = 3769.66 angstrom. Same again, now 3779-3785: 3781.83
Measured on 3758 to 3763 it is 3762.72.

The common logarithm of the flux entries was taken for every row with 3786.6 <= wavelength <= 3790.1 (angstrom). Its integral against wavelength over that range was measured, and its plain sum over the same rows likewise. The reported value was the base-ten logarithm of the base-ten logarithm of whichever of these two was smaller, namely -0.24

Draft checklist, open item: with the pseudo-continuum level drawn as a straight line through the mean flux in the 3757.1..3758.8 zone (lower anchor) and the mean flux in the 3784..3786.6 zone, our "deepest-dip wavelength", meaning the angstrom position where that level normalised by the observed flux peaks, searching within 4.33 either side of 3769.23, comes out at 3773.13 angstrom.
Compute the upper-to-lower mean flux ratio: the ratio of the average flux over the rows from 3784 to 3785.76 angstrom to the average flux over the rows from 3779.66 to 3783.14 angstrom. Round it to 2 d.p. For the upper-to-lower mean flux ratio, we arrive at 0.99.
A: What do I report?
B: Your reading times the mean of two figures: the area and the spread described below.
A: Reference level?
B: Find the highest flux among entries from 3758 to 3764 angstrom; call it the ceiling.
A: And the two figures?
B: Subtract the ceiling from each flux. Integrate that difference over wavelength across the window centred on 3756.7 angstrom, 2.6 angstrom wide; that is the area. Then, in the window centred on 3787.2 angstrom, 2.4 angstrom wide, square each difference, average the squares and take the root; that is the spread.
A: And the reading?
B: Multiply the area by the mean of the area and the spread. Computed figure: -0.027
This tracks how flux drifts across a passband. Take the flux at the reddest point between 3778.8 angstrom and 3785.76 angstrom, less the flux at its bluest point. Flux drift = 0.0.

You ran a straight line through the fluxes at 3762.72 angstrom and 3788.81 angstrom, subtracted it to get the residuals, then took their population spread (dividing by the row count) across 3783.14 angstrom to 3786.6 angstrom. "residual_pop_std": 0.013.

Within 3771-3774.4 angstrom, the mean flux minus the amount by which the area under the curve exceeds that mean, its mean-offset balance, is -17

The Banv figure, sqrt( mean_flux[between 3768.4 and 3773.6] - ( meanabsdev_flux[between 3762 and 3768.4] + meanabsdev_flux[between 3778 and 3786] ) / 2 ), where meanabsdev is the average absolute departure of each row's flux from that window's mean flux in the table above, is 3.45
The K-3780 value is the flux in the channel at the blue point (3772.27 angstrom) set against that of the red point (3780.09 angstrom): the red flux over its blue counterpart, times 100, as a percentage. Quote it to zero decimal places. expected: 102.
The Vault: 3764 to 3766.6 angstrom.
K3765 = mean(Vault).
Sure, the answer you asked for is 12.3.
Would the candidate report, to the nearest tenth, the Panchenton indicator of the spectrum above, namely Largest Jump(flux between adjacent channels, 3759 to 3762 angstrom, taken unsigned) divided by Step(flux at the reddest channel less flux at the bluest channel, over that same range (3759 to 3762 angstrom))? 0.5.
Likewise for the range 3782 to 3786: -0.4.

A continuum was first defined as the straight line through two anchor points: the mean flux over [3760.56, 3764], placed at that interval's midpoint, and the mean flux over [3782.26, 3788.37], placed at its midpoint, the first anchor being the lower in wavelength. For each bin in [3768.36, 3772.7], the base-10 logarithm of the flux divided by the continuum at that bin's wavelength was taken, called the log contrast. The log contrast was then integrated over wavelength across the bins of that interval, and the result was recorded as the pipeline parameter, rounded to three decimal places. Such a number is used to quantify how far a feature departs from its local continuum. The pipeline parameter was -0.045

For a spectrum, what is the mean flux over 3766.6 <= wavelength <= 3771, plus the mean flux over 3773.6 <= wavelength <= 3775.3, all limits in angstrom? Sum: 23.9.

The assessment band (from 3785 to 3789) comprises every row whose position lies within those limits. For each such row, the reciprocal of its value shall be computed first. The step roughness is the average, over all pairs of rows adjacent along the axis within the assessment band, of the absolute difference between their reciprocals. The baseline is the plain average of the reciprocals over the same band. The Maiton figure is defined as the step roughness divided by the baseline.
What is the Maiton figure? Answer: 0.0025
